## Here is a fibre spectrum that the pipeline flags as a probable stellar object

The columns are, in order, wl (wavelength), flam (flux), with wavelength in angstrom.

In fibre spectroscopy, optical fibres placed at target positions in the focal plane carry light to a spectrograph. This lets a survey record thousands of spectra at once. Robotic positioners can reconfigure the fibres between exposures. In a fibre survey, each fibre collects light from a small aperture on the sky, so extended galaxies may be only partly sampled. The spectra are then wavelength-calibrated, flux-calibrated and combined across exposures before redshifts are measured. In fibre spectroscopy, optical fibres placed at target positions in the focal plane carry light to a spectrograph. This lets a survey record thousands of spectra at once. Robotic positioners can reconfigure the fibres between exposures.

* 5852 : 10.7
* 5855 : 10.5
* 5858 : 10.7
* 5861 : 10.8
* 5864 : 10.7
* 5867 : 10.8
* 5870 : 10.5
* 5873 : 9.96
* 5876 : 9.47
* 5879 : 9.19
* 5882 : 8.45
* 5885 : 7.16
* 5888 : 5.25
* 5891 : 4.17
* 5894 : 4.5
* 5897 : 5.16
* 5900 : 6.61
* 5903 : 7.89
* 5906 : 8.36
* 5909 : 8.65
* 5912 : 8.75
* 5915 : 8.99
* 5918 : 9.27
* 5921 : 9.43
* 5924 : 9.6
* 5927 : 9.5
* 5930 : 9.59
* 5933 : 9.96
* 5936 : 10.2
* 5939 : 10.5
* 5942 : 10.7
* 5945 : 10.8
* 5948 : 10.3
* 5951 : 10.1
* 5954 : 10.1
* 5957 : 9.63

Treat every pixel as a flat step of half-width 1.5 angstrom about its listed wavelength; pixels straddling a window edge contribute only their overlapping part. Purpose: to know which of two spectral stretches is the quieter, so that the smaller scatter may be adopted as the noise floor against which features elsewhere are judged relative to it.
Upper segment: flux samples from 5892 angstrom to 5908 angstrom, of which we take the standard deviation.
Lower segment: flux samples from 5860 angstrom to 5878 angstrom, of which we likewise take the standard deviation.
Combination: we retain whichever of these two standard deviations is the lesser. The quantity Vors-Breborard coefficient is 0.5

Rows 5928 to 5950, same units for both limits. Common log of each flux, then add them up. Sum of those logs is 7.1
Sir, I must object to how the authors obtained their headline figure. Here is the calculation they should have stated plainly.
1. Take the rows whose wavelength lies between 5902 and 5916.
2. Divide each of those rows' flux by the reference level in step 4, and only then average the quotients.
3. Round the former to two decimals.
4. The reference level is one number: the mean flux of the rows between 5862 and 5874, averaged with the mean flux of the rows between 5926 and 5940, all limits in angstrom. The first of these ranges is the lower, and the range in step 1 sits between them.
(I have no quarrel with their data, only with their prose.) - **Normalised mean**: 0.83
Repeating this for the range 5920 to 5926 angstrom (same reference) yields 0.93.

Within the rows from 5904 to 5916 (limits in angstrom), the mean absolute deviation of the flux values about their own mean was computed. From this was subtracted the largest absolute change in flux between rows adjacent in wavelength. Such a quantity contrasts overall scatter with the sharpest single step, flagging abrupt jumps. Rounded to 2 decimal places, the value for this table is -0.11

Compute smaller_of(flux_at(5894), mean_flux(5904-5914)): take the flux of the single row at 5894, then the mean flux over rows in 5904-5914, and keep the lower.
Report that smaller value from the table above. 4.5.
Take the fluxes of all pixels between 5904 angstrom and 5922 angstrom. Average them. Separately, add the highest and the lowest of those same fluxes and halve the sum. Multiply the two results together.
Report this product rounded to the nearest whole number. 79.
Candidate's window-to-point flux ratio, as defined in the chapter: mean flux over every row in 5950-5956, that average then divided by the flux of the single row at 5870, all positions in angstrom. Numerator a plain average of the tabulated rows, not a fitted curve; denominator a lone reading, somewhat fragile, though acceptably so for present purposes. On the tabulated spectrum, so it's 1.0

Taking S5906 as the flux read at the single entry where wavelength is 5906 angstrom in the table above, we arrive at 8.36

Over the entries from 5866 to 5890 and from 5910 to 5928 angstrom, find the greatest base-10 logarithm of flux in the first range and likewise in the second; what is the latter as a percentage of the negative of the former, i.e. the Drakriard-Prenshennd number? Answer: -95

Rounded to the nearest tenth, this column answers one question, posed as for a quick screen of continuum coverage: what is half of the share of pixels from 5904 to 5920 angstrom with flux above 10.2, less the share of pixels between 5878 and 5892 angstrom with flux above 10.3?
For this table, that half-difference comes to 0.0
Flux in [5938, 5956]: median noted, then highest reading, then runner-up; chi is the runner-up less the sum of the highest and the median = -10.5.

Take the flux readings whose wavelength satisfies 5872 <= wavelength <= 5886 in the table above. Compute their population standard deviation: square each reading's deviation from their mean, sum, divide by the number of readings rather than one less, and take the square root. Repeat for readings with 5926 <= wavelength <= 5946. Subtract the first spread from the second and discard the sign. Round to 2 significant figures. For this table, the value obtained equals 0.49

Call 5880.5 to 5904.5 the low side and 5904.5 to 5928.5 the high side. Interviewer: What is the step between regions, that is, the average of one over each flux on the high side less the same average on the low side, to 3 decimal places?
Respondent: -0.062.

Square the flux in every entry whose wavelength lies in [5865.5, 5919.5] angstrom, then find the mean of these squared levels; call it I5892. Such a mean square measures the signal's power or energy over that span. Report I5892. 67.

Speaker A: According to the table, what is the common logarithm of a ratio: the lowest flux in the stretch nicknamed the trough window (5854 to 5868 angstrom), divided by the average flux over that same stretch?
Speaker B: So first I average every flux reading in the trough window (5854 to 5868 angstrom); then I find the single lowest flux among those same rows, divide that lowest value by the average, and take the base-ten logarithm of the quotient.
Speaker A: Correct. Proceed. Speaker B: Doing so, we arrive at -0.008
